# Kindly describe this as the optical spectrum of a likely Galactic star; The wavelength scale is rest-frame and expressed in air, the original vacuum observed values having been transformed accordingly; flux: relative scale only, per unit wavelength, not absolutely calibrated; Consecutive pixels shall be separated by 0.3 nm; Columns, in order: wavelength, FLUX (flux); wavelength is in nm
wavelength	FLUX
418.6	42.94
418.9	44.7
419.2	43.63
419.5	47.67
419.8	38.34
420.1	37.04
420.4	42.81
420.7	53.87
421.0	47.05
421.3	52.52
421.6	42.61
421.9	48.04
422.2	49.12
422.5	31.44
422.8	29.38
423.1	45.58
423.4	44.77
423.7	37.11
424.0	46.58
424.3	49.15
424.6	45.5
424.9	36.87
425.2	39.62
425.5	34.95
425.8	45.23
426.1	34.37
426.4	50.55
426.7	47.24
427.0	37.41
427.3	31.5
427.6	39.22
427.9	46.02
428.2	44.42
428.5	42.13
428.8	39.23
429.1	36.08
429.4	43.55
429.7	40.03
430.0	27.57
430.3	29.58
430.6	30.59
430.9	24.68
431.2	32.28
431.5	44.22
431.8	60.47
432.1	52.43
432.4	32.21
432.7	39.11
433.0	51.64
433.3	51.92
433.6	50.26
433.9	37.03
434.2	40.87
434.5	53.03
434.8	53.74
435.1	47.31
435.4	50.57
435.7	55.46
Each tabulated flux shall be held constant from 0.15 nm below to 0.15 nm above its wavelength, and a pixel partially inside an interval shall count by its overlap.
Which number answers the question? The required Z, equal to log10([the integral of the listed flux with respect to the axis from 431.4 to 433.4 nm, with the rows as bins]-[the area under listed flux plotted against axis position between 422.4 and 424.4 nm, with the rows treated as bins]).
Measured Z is 1.13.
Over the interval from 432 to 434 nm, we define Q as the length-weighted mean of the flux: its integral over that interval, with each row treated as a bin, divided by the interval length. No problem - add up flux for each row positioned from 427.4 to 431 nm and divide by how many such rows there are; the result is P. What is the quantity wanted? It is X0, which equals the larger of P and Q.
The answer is 45.0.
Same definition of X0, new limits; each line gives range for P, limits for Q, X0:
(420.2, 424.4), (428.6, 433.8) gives 44.3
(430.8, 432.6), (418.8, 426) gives 43.0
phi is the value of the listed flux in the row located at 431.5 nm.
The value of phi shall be 44.22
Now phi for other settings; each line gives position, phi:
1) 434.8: 53.74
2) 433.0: 51.64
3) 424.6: 45.5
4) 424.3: 49.15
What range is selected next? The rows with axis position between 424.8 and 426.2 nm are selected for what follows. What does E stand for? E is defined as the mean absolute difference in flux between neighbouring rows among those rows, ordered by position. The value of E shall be 7.1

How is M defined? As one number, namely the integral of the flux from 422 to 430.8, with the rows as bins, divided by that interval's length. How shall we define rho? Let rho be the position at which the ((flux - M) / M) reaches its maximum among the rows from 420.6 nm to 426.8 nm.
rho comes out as 420.7 nm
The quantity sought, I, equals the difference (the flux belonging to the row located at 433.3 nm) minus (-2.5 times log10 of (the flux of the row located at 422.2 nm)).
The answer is 56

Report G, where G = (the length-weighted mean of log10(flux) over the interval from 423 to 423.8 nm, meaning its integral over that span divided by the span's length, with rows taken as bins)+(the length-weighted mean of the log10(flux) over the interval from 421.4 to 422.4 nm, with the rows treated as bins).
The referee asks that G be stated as 3.29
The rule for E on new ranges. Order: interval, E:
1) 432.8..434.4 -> 4.8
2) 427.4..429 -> 3.4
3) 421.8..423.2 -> 9.3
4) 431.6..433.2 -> 11.9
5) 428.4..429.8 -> 4.3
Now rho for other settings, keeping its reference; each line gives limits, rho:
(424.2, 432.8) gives 431.8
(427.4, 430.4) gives 427.9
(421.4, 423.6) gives 422.2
